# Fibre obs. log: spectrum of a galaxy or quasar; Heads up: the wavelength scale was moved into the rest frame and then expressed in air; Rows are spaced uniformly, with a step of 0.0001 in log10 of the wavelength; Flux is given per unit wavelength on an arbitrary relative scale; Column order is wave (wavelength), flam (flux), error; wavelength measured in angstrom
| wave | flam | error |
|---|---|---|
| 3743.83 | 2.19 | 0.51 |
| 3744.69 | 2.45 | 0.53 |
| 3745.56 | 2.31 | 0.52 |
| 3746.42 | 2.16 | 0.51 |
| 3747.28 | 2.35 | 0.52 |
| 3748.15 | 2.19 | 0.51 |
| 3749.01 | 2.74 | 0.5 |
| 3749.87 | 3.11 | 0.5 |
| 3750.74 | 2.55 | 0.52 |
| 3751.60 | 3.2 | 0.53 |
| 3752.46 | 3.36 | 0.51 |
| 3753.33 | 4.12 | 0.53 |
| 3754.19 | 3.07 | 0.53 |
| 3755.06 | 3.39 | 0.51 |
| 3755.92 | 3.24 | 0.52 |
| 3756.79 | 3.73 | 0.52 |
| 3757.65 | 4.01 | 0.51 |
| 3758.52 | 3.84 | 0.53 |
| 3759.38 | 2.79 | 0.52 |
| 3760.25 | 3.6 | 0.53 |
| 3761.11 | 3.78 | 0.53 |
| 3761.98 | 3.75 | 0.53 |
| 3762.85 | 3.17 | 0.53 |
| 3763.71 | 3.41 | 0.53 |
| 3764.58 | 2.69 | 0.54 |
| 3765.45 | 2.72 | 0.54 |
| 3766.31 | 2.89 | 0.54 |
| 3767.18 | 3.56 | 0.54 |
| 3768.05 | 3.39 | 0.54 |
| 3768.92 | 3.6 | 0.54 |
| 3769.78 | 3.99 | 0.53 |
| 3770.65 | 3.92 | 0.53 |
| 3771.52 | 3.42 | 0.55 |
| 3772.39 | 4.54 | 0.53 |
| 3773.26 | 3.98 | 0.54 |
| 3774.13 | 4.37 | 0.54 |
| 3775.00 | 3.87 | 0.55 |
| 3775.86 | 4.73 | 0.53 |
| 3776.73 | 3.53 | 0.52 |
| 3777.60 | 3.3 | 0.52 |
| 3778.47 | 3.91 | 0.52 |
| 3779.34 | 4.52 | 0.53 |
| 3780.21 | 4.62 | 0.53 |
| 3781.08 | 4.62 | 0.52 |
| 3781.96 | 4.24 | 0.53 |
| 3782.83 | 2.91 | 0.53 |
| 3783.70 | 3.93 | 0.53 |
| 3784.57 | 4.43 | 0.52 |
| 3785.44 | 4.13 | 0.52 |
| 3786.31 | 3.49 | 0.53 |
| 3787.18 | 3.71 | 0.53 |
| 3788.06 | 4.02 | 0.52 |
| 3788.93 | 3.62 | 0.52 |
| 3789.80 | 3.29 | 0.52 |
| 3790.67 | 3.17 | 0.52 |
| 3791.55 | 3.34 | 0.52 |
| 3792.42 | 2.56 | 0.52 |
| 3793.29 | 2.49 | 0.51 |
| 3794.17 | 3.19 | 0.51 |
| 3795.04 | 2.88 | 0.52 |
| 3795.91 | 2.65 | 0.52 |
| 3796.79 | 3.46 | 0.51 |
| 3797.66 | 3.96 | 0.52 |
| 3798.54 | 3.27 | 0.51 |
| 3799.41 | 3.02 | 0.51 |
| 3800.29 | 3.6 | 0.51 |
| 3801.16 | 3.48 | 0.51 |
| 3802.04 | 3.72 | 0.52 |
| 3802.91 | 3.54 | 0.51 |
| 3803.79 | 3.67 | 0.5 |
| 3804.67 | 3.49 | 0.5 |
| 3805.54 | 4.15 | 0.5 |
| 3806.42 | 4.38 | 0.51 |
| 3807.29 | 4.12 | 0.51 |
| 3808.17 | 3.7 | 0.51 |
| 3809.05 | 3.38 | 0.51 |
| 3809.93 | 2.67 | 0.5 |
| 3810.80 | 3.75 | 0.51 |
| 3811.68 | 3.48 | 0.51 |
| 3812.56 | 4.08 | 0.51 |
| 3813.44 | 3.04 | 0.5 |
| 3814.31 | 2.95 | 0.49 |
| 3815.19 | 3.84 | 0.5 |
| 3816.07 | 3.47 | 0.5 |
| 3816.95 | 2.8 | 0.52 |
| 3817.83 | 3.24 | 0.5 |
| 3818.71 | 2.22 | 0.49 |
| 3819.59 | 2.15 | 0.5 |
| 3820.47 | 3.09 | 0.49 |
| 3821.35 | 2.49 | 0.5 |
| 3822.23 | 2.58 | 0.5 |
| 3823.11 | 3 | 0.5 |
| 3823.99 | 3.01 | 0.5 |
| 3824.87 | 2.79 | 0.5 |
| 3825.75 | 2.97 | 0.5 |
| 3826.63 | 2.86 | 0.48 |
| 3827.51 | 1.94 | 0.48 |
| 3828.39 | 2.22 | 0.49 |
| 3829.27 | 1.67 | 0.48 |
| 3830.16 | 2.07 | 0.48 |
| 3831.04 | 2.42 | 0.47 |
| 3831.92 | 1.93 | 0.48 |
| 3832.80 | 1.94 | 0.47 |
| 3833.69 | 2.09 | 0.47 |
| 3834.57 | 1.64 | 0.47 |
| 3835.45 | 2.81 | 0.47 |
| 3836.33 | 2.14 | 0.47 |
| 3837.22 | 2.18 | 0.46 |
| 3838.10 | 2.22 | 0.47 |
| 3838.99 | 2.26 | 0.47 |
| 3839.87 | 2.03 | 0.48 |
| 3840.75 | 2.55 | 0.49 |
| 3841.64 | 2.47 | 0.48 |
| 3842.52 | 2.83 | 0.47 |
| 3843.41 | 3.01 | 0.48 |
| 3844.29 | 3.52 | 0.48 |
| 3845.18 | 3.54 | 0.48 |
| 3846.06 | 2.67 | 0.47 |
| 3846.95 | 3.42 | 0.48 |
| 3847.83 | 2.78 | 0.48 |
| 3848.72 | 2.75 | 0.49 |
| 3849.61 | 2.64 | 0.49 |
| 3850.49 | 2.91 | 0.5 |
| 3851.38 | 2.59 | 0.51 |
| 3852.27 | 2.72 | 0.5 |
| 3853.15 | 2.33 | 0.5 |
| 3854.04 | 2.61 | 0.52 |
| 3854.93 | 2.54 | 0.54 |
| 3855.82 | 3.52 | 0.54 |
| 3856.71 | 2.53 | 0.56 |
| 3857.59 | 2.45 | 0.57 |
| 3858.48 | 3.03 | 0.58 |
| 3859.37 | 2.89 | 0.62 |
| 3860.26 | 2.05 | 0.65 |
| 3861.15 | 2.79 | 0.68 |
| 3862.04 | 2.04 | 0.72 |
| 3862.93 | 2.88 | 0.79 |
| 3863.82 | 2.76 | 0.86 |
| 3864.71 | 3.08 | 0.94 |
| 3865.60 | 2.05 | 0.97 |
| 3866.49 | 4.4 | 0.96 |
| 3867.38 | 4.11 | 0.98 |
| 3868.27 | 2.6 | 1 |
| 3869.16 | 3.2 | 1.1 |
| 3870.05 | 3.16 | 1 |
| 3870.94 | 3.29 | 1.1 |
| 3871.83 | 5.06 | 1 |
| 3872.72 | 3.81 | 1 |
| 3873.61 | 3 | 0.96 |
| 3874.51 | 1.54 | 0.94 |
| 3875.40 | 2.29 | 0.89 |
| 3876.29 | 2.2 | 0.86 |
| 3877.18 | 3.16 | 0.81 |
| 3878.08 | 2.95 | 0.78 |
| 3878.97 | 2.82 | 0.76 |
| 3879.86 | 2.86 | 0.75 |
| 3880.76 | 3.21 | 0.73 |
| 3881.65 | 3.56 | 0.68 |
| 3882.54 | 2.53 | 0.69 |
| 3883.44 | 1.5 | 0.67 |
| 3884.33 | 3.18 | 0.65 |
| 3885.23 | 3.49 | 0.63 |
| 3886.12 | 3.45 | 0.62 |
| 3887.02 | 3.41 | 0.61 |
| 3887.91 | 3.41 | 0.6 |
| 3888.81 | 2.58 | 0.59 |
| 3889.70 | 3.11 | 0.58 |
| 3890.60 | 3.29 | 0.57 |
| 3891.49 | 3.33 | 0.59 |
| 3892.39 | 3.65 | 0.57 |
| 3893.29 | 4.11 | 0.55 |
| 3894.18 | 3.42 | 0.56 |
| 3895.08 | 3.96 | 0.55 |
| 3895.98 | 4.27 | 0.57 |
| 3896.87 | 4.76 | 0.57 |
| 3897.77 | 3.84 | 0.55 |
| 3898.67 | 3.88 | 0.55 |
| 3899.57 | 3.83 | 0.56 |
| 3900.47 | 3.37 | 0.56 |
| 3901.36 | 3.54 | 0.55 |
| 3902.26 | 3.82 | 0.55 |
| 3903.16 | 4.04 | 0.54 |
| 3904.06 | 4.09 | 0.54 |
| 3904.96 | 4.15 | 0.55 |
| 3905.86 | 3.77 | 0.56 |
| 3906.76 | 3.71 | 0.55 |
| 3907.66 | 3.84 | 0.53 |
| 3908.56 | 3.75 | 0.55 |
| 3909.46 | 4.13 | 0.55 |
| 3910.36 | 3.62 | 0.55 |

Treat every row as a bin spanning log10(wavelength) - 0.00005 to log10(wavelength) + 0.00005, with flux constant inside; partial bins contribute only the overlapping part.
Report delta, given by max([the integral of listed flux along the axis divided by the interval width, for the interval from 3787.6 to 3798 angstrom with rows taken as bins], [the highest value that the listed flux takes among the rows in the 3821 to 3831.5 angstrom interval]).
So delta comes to 3.2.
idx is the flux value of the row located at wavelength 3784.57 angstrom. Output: 4.43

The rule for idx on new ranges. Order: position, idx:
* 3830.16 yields 2.07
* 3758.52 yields 3.84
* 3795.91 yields 2.65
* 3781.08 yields 4.62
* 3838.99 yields 2.26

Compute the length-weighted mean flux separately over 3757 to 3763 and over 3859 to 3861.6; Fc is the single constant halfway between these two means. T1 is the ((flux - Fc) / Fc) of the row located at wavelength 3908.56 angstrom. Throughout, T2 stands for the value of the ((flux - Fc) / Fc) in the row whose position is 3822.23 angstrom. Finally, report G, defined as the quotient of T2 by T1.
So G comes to -0.7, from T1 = 0.22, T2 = -0.16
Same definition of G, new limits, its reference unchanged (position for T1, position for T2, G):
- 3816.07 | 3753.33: 2.6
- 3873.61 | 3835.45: 3.5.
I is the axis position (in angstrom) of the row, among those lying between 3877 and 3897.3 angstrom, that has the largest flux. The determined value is 3896.87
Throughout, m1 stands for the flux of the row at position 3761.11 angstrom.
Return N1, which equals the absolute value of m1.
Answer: 3.8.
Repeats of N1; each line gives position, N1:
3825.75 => 3.0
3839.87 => 2.0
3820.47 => 3.1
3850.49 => 2.9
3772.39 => 4.5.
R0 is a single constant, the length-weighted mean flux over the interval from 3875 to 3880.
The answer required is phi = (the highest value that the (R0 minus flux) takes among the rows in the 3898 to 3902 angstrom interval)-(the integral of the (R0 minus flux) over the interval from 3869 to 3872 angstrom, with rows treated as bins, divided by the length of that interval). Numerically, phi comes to 0.2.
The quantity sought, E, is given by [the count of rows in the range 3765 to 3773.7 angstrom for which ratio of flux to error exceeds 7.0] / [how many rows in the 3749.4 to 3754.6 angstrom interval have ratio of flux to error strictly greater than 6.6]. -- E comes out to 4.0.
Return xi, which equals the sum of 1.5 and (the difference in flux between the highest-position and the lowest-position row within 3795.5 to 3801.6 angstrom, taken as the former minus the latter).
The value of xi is 2.3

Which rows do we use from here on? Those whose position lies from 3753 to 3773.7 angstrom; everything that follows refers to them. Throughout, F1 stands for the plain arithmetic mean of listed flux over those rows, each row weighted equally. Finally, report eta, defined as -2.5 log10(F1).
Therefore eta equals -1.37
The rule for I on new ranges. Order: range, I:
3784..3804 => 3784.57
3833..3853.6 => 3845.18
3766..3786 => 3775.86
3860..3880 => 3871.83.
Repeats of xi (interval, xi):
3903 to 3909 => 1.2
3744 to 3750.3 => 2.2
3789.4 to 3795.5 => 1.1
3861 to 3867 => 3.1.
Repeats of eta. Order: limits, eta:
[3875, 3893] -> -1.19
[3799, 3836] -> -1.19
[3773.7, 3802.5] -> -1.40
